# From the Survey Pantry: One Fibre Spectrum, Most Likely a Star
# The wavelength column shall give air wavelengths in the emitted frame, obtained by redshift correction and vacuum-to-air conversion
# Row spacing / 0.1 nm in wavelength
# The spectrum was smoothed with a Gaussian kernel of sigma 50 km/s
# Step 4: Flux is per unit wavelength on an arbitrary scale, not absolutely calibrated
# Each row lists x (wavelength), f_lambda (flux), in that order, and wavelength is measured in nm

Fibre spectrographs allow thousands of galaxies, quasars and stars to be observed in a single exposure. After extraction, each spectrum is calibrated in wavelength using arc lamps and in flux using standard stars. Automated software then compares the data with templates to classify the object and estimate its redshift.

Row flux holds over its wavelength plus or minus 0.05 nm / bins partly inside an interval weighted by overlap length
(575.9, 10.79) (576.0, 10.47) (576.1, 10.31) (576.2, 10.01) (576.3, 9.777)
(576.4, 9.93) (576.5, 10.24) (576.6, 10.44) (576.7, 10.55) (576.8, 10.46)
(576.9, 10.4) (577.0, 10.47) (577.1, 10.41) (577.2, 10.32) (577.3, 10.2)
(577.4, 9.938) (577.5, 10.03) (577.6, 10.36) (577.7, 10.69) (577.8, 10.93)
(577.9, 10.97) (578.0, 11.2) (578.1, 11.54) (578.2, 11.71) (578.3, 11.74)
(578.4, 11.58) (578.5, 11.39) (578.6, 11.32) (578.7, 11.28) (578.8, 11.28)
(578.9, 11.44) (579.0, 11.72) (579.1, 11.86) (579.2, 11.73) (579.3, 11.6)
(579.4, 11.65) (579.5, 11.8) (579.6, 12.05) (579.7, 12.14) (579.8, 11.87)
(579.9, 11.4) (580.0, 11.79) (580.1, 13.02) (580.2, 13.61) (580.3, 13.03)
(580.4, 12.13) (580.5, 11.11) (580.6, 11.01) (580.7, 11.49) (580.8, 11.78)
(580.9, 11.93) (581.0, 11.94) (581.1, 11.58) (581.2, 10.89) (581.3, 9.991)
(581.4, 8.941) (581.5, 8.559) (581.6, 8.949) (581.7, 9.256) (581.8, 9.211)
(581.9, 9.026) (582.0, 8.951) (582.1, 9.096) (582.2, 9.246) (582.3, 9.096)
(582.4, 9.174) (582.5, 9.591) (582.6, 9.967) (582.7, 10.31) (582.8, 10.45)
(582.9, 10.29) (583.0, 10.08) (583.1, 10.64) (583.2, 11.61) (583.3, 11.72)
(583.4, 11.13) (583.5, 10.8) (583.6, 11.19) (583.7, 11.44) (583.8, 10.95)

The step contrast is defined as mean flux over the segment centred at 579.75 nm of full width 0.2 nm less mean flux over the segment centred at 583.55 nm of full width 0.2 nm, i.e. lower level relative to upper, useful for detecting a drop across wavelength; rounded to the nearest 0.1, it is 1.0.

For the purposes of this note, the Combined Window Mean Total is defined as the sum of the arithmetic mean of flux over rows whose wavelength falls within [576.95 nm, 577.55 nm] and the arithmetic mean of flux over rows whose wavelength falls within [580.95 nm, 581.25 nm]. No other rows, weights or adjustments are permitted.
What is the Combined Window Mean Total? 21.7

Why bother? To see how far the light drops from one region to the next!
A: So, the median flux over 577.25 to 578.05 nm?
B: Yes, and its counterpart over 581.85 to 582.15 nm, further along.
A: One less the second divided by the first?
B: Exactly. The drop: 0.14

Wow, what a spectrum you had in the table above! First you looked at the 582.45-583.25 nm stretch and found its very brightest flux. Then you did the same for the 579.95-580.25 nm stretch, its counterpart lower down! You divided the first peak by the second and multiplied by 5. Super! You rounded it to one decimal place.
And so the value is 4.3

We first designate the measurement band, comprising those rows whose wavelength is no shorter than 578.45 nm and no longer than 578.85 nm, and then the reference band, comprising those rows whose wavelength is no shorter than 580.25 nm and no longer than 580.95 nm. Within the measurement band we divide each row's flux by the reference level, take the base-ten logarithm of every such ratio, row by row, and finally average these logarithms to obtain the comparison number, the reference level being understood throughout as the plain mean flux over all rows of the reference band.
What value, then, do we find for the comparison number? -0.02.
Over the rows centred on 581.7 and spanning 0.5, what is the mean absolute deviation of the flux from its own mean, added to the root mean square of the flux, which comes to 9.2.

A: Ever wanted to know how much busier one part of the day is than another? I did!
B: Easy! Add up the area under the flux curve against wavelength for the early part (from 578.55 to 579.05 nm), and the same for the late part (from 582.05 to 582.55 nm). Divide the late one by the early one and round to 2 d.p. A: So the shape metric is 0.81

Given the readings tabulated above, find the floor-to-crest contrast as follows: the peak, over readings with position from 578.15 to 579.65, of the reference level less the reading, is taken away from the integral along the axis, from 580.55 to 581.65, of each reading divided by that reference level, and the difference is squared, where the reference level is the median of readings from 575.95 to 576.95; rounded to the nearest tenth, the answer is 4.2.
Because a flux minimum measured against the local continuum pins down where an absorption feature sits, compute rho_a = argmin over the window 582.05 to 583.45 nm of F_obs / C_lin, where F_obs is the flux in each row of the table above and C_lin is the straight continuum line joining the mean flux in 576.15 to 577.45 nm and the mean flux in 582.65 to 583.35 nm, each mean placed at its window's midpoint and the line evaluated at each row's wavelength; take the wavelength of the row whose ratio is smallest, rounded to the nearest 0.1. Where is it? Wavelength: 582.3 nm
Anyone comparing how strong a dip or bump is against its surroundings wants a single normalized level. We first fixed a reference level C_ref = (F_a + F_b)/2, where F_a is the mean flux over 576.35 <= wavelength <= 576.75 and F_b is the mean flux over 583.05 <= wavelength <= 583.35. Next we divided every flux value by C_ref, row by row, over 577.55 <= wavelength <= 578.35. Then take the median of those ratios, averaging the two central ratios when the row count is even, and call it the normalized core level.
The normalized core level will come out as 1.03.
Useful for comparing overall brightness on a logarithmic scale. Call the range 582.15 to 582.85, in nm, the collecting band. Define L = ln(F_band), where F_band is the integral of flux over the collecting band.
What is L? 1.91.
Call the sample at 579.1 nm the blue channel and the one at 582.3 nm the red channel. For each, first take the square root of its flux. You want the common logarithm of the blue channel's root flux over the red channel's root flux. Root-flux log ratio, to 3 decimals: 0.058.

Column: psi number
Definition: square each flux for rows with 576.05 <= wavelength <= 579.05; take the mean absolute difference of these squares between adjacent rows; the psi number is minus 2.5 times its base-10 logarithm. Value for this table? -1.4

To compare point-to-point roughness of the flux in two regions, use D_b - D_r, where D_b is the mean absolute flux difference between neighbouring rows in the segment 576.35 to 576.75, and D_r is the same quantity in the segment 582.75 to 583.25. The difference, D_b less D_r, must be -0.27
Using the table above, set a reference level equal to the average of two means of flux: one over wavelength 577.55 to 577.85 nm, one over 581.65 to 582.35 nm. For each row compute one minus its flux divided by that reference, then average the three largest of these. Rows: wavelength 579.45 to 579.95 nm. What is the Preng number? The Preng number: -0.182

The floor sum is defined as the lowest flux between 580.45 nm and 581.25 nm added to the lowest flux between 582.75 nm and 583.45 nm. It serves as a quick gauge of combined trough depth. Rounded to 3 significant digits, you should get 21.0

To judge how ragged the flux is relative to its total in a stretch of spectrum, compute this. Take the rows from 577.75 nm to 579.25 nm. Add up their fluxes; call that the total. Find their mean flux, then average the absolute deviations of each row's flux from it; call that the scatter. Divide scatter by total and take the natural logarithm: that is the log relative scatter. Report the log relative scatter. -6.60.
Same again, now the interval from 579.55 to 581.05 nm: -5.86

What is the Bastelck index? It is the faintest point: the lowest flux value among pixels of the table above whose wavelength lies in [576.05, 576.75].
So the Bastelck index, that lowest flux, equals 9.777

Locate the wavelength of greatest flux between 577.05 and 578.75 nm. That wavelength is 578.3 nm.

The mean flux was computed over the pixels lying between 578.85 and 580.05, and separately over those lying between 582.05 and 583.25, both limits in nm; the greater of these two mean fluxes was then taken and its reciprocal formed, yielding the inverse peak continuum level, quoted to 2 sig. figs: 0.085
